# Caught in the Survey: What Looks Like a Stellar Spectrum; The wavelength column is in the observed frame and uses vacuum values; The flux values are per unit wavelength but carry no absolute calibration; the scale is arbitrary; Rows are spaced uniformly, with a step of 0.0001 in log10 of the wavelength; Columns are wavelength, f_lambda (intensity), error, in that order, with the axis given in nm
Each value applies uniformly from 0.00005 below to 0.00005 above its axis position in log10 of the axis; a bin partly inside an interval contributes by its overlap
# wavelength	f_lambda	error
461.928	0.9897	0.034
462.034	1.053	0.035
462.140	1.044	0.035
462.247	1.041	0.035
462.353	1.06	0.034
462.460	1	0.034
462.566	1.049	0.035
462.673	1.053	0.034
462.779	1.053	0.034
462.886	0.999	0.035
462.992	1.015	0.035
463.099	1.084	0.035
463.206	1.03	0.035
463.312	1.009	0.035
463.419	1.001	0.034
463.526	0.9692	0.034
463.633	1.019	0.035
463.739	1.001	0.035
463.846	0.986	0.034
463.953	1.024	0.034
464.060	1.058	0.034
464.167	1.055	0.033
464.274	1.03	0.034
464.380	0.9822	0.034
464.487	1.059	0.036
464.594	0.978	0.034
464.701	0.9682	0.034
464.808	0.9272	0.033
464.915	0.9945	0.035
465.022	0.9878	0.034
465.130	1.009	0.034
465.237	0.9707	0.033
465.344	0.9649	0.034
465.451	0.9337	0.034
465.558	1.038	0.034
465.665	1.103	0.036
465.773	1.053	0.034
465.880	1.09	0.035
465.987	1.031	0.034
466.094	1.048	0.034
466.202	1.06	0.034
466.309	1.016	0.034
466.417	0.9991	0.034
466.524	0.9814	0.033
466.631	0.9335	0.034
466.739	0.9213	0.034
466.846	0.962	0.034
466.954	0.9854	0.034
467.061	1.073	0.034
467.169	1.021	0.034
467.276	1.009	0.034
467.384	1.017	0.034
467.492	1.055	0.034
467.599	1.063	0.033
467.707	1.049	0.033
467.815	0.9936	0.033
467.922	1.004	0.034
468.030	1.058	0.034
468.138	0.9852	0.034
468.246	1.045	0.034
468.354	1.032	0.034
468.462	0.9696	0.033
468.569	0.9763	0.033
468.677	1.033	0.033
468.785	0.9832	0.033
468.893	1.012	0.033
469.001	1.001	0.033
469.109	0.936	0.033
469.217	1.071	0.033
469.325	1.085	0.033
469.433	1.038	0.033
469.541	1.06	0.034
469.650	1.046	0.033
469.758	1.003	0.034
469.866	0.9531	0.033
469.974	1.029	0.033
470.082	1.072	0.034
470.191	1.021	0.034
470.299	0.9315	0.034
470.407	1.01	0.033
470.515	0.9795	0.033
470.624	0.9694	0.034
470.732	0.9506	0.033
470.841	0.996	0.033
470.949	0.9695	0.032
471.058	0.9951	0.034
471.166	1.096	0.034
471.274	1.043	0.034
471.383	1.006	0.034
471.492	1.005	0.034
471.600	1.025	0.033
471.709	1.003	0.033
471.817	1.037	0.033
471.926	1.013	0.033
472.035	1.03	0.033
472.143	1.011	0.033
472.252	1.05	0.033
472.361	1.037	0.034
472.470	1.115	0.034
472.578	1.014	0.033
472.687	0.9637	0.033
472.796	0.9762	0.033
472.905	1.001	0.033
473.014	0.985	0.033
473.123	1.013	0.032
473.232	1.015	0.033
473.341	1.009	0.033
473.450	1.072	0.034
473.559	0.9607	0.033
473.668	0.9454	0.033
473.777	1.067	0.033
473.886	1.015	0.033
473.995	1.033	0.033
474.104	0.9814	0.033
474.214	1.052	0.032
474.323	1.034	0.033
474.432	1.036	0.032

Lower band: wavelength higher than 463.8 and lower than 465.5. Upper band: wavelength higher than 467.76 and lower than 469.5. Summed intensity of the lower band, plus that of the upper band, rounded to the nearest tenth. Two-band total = 32.2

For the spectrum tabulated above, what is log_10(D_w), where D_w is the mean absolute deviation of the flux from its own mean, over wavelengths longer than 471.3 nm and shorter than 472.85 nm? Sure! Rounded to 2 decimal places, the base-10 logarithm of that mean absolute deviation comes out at -1.61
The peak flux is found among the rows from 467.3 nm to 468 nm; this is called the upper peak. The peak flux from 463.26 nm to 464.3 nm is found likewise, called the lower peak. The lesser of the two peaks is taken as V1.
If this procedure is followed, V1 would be 1.06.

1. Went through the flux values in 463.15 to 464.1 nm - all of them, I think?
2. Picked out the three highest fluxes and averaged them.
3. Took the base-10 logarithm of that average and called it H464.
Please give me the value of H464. 0.0159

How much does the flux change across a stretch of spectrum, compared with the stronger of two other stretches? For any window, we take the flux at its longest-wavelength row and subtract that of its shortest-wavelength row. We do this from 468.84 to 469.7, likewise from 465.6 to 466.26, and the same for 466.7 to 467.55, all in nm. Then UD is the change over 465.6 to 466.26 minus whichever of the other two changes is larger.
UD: -0.18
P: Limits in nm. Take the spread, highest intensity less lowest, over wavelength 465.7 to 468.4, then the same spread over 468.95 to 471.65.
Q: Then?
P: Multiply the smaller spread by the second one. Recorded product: 0.0271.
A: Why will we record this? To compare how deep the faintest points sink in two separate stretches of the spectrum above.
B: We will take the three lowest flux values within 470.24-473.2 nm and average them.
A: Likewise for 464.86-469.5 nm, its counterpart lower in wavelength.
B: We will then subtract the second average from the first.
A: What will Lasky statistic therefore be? 0.019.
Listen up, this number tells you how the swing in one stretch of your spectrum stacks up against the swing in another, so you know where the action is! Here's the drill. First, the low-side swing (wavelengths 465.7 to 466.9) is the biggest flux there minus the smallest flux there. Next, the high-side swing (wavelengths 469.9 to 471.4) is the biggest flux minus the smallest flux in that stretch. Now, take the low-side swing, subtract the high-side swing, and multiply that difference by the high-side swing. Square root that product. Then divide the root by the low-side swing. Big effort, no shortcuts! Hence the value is 0.156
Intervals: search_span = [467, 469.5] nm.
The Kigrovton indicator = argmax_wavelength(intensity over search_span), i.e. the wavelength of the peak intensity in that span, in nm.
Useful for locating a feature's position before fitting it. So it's 469.325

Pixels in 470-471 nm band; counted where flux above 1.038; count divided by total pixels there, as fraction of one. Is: 0.11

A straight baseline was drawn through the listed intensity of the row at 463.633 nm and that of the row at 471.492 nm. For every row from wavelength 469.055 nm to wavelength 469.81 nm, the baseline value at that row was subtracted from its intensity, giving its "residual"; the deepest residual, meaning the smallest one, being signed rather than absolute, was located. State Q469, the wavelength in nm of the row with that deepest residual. 469.109 nm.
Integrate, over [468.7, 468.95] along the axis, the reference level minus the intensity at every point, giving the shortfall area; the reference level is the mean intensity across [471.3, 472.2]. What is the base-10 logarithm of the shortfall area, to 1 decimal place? -2.4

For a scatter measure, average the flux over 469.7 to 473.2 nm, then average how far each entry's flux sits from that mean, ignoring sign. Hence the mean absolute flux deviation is 0.029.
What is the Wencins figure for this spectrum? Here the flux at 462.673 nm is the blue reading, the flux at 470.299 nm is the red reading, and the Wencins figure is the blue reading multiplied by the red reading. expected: 0.98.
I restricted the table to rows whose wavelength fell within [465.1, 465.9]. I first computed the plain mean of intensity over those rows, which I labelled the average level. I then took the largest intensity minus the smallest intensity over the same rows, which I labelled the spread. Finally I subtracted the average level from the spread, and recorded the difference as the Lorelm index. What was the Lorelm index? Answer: -0.85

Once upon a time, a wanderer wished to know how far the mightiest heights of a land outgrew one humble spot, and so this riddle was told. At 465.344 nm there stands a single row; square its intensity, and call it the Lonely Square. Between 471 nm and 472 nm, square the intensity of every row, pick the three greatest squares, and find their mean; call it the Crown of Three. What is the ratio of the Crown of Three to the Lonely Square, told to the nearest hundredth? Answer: 1.20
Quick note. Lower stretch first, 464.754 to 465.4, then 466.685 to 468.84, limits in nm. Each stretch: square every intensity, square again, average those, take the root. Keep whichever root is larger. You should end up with 1.03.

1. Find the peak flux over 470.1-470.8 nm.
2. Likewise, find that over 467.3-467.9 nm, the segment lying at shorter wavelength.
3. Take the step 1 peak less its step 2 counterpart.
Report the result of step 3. -0.04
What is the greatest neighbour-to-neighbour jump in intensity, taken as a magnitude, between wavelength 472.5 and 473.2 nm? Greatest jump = 0.050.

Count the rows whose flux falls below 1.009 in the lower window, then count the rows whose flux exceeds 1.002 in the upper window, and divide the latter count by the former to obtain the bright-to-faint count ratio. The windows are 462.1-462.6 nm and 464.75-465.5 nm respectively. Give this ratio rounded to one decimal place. 1.0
